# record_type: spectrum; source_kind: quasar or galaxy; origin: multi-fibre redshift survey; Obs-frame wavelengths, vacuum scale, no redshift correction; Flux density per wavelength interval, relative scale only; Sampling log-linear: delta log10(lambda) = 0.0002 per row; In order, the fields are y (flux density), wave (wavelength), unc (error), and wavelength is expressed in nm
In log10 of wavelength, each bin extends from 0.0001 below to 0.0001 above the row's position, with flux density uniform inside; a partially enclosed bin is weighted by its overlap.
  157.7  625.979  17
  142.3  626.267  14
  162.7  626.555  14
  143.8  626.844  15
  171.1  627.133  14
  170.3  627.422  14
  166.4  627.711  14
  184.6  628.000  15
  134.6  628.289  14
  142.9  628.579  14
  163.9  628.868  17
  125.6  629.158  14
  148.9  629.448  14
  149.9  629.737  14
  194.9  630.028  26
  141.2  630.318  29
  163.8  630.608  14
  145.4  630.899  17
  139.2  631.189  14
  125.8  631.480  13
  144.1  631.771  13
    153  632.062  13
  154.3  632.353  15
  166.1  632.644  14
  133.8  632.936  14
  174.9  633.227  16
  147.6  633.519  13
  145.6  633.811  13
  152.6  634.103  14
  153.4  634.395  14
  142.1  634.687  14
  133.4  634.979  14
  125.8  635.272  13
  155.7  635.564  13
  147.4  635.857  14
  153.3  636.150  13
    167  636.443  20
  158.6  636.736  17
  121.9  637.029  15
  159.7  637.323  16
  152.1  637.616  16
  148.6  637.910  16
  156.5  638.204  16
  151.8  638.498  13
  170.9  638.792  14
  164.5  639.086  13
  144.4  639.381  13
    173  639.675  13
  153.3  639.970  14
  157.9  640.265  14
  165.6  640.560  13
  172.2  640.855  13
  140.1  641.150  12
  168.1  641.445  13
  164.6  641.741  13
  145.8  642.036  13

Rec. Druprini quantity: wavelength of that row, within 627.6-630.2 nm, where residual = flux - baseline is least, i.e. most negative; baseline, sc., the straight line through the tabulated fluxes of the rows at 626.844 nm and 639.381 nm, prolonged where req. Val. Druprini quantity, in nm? 629.158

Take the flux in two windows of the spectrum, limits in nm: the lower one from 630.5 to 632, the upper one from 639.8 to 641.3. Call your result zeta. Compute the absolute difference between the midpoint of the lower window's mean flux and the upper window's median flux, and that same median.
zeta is 7.1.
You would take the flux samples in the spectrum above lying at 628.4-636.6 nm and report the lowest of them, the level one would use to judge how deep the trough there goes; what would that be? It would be 125.6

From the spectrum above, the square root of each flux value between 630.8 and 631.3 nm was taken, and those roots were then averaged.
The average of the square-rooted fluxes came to 11.9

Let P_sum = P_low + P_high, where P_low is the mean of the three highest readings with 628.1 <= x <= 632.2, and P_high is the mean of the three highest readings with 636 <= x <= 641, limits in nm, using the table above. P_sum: 346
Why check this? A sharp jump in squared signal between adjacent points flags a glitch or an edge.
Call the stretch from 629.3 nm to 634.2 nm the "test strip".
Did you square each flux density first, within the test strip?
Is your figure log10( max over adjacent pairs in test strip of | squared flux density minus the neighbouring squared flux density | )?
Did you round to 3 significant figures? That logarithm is 4.26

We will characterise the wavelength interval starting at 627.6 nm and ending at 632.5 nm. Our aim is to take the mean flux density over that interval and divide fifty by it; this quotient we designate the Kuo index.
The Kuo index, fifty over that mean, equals 0.330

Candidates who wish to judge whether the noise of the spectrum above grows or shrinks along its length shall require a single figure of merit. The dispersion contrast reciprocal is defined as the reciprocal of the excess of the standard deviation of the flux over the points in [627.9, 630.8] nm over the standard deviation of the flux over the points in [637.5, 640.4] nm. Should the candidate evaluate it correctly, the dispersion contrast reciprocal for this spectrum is 0.08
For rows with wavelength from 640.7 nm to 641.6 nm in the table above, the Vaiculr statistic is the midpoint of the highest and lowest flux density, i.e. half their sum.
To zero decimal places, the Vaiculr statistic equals 156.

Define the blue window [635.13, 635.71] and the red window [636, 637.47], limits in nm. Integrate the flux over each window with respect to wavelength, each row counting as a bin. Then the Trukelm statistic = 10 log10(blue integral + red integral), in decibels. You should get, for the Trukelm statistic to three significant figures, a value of 24.8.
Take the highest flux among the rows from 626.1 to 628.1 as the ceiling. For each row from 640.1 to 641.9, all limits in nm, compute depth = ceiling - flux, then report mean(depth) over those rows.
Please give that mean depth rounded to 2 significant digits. 23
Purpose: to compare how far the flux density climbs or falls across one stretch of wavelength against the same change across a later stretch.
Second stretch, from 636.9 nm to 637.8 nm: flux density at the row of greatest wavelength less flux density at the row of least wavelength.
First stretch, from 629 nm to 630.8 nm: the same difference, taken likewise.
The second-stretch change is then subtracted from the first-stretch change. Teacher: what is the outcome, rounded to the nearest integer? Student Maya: 8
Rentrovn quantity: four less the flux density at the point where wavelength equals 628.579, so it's -139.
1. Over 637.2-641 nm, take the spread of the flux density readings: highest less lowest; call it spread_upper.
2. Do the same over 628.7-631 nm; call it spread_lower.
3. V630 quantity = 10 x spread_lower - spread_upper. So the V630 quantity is 664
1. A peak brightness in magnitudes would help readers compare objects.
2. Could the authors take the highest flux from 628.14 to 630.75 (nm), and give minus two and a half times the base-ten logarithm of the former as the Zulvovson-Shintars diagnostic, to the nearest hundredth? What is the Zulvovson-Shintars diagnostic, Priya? -5.72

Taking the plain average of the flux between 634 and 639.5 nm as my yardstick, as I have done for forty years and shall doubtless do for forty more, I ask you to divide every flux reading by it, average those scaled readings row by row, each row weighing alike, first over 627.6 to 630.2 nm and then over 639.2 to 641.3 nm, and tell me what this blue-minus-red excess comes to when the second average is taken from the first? -0.01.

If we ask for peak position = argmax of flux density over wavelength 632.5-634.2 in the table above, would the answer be 633.227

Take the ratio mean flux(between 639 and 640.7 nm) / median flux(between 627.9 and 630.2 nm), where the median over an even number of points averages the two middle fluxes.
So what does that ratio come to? 1.07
